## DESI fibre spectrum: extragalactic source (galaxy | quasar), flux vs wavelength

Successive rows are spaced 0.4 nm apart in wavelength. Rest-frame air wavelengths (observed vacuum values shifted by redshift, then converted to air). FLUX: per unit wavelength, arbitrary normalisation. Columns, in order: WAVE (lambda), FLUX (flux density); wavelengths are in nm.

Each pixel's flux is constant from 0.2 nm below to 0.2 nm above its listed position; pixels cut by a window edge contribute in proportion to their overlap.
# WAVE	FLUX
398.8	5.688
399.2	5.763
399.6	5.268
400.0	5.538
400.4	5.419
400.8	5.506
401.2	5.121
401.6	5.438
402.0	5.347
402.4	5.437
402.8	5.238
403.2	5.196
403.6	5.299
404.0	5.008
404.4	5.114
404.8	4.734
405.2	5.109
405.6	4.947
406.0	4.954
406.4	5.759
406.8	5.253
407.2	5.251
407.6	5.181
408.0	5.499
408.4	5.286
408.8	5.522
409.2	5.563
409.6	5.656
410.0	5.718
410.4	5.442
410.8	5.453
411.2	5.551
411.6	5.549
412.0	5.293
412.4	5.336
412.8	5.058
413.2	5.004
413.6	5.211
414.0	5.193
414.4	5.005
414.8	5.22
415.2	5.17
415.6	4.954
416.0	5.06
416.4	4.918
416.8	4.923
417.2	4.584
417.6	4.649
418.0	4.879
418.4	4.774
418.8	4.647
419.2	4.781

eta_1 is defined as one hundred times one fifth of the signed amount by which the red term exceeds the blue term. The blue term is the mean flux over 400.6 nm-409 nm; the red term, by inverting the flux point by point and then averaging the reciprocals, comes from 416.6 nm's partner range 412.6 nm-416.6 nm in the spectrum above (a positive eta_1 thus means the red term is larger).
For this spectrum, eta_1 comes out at -101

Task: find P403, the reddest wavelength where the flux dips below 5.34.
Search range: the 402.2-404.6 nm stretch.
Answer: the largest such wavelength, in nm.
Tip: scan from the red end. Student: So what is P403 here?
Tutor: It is 404.4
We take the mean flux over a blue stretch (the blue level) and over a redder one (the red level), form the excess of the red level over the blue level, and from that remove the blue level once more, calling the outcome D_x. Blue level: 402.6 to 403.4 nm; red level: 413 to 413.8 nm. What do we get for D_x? -5.33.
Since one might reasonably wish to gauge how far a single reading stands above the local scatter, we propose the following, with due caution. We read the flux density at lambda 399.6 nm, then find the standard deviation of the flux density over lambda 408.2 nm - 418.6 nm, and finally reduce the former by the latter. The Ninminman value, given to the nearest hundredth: 4.96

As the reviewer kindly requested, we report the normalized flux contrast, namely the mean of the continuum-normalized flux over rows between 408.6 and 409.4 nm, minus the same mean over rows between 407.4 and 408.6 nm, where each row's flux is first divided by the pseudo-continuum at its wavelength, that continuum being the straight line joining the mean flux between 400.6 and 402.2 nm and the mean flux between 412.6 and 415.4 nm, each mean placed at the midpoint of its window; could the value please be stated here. 0.046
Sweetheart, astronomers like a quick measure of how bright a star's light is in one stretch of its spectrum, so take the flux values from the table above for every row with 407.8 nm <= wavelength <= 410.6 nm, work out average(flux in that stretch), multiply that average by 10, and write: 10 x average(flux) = 55.3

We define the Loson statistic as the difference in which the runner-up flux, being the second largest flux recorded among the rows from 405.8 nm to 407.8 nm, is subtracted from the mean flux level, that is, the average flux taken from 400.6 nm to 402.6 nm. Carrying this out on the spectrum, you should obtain 0.1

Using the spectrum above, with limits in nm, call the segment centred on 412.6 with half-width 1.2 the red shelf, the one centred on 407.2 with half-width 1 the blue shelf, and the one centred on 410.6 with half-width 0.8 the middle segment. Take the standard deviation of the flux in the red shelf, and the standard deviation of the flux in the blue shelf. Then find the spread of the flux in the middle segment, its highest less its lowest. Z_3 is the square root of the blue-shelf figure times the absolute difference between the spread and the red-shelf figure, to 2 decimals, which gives 0.14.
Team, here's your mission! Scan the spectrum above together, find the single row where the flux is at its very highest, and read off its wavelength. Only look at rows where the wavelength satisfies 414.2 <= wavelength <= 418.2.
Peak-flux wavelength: 414.8 nm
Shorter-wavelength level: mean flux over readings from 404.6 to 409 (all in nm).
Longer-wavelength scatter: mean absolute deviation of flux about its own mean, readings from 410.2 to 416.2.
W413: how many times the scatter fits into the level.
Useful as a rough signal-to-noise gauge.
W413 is 32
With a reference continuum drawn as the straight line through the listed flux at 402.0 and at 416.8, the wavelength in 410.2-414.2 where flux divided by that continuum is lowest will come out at 413.2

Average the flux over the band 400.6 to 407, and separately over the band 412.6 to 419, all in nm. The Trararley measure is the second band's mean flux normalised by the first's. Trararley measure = 0.95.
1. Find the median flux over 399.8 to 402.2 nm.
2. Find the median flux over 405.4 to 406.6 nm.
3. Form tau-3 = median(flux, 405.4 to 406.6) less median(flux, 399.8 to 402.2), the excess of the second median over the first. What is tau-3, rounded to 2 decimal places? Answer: -0.47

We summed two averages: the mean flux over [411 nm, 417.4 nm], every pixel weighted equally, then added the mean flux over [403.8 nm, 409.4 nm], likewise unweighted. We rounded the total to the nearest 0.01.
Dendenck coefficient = 10.35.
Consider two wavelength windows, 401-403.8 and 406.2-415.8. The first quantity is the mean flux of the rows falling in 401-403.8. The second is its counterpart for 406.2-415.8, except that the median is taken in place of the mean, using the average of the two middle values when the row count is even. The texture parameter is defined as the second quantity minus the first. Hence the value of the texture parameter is 0.0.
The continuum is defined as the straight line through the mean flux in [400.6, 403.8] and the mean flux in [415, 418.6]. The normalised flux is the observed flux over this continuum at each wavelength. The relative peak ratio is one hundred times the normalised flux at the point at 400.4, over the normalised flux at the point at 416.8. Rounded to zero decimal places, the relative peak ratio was 100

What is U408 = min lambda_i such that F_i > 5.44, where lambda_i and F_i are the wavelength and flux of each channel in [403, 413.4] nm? 406.4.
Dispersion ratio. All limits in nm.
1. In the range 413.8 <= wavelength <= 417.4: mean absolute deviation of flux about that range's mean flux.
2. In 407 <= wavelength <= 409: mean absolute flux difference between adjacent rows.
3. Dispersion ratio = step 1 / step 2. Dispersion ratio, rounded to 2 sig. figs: 0.67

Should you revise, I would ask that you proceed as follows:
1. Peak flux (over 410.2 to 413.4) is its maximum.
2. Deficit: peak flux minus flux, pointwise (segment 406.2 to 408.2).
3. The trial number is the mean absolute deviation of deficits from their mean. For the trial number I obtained 0.192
